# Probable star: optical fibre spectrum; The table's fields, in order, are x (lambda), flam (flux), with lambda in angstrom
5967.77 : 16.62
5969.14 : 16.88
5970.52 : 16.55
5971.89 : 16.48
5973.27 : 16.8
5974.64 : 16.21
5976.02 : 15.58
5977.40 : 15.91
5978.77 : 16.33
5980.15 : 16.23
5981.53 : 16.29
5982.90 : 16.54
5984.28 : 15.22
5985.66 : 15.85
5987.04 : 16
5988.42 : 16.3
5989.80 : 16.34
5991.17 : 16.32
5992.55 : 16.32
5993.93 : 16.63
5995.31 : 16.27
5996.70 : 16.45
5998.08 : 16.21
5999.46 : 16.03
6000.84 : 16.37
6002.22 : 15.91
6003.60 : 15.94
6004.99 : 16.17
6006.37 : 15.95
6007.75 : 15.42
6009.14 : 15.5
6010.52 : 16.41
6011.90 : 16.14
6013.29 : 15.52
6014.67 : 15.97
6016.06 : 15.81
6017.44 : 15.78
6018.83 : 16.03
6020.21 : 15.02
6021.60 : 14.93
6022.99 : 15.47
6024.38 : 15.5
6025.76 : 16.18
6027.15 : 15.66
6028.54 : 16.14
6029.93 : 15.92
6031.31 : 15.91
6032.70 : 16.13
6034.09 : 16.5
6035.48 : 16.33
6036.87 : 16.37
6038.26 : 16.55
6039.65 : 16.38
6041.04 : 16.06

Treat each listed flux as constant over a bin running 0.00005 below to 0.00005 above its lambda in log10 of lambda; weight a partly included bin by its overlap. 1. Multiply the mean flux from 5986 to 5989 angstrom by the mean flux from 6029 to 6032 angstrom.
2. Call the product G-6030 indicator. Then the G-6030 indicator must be 257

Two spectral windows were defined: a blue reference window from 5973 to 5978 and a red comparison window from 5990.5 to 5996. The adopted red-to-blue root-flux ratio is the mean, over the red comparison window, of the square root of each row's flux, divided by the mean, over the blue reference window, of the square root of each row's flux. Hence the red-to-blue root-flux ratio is 1.01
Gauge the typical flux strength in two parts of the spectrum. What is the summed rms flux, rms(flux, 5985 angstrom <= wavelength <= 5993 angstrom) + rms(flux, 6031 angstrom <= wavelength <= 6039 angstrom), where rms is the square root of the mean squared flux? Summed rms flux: 32.49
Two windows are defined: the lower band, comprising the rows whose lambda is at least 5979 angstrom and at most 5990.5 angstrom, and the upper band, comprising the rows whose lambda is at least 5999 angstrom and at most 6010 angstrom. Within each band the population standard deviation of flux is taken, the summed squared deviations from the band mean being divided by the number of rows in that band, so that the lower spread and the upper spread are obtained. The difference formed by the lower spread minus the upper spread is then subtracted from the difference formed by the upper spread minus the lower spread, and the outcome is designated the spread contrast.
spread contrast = -0.2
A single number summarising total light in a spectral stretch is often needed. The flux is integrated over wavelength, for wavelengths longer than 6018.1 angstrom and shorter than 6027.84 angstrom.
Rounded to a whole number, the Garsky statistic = 151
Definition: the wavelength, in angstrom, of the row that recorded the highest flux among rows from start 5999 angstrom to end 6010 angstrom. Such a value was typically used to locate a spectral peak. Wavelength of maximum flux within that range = 6000.84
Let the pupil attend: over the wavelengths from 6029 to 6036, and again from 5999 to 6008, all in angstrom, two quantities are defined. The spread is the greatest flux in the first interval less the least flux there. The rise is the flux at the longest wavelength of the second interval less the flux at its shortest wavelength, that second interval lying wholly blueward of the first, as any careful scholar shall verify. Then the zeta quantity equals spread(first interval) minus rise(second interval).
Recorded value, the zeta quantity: 1.2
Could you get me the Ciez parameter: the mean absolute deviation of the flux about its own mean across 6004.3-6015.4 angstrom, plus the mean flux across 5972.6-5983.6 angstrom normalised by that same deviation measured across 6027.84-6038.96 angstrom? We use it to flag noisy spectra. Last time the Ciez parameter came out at 79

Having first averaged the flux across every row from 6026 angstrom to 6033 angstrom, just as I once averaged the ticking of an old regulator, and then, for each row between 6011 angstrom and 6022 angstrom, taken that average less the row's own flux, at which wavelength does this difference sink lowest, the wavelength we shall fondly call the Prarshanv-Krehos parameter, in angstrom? 6011.90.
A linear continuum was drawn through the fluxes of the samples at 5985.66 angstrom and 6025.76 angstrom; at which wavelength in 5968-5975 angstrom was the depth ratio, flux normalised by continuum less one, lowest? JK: 5974.64 angstrom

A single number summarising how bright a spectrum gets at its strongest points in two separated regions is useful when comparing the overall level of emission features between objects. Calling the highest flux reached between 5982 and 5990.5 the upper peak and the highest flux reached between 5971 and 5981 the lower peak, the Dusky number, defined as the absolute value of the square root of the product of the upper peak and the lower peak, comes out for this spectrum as 16.7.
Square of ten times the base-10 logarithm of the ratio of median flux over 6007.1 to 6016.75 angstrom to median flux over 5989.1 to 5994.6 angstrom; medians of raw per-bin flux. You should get 0.0198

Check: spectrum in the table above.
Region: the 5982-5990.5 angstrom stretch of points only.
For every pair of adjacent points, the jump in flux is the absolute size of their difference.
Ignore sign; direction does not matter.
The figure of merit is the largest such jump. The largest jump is 1.32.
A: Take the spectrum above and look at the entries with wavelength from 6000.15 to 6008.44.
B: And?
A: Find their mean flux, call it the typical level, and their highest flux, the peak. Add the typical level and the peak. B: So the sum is 32.3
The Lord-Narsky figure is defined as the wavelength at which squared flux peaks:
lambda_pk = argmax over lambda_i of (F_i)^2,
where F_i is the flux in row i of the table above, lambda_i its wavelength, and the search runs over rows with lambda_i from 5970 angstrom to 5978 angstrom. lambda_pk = 5973.27 angstrom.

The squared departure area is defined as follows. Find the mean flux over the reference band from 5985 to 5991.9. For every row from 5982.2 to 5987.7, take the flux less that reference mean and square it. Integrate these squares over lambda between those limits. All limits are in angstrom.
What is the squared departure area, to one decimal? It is 1.6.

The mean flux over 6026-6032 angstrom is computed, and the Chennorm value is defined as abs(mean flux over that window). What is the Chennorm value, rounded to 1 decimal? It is 15.9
